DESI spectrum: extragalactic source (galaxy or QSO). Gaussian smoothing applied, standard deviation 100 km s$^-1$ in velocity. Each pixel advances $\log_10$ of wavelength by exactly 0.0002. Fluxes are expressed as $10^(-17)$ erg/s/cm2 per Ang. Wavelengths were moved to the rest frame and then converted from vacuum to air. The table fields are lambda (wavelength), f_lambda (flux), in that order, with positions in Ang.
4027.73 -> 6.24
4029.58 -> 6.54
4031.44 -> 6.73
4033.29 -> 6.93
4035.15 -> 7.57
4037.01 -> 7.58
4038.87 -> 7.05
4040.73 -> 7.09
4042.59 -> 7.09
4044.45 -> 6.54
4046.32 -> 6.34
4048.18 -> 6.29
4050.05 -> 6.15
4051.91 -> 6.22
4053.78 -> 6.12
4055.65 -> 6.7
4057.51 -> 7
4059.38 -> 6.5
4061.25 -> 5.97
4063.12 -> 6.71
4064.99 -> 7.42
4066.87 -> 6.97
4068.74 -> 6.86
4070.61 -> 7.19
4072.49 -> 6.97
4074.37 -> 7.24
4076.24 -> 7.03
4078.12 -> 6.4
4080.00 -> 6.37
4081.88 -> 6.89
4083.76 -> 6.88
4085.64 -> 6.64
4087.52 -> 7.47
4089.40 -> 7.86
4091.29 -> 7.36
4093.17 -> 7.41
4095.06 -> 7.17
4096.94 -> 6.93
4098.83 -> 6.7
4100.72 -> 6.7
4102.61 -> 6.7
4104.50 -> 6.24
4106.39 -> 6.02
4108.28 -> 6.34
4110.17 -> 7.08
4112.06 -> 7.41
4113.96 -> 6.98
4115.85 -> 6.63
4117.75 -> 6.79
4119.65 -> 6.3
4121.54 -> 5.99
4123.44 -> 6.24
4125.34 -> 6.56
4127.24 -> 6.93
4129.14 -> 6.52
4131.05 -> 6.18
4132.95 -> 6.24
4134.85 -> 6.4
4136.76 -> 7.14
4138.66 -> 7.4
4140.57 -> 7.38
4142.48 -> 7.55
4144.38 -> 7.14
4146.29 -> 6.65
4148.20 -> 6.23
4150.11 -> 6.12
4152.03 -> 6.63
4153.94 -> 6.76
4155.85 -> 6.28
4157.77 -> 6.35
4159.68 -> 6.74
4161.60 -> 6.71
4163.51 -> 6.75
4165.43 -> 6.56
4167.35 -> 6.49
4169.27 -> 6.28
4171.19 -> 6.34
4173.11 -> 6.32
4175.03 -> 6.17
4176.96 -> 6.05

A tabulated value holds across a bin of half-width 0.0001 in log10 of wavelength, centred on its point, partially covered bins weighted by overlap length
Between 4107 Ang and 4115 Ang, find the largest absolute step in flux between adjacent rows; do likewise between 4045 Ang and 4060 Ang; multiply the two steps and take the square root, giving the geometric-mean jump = 0.66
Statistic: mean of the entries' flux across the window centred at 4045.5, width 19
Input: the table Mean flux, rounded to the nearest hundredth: 6.65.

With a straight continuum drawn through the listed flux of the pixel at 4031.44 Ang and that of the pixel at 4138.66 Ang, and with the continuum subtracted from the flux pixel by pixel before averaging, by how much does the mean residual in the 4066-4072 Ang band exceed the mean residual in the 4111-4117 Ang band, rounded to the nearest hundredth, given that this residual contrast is 0.28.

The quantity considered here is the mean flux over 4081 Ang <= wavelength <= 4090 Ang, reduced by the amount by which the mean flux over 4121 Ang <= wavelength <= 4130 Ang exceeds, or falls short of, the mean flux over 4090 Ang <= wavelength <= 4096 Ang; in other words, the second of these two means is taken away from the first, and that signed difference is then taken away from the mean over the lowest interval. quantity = 8.0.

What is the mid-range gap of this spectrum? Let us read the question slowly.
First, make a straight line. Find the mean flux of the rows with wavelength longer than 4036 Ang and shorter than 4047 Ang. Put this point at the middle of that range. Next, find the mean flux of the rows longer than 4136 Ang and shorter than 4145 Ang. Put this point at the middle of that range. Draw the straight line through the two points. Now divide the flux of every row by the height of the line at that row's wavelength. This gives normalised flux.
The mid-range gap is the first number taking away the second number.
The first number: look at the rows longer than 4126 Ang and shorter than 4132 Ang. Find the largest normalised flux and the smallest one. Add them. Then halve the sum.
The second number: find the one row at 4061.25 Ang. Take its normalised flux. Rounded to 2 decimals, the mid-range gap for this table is 0.05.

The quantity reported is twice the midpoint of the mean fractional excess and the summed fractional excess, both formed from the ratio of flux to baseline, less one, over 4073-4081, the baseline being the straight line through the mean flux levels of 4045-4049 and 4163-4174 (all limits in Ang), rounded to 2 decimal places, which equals 0.32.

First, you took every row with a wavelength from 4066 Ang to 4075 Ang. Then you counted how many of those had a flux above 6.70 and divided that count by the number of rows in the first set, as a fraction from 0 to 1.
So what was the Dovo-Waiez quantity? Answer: 1.00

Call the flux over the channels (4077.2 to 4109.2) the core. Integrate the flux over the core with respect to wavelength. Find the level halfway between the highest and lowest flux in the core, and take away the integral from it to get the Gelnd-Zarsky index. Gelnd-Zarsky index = -212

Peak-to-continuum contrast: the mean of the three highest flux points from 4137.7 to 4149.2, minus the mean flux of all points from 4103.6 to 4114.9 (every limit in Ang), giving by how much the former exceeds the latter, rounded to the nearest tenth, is 0.8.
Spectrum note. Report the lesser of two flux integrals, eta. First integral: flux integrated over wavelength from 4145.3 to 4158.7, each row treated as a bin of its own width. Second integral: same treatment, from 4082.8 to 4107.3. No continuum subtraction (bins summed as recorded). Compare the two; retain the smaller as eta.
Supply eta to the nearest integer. 86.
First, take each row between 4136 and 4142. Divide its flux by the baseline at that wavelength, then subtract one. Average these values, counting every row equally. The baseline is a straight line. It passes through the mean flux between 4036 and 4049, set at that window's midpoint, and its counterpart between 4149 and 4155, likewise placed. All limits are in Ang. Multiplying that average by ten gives 1.2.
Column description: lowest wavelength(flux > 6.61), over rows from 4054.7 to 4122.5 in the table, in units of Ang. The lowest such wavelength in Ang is 4055.65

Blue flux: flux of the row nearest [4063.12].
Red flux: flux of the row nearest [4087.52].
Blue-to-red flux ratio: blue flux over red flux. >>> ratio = 0.90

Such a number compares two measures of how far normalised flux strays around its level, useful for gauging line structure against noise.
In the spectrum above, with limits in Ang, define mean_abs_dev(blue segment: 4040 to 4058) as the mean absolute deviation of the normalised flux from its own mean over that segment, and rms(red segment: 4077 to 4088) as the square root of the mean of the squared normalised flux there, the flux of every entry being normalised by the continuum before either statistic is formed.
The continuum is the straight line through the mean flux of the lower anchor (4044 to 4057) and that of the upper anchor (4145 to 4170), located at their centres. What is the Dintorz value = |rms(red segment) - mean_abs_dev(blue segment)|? 1.01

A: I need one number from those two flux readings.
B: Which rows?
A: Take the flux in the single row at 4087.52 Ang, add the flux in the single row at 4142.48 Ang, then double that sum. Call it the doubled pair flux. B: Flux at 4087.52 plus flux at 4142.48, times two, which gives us 30.0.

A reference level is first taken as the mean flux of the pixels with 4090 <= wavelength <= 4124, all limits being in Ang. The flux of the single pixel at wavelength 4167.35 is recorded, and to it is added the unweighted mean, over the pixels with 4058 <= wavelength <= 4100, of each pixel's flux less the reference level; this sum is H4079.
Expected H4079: 6.7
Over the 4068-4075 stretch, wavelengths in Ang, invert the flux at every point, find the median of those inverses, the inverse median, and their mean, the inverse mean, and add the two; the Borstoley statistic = 0.283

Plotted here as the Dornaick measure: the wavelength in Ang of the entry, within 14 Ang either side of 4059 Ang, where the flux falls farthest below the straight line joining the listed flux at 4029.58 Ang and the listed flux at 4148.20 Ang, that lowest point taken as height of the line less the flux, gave 4061.25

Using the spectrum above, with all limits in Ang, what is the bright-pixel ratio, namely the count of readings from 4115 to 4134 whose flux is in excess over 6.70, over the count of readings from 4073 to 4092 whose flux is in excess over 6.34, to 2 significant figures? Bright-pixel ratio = 0.20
